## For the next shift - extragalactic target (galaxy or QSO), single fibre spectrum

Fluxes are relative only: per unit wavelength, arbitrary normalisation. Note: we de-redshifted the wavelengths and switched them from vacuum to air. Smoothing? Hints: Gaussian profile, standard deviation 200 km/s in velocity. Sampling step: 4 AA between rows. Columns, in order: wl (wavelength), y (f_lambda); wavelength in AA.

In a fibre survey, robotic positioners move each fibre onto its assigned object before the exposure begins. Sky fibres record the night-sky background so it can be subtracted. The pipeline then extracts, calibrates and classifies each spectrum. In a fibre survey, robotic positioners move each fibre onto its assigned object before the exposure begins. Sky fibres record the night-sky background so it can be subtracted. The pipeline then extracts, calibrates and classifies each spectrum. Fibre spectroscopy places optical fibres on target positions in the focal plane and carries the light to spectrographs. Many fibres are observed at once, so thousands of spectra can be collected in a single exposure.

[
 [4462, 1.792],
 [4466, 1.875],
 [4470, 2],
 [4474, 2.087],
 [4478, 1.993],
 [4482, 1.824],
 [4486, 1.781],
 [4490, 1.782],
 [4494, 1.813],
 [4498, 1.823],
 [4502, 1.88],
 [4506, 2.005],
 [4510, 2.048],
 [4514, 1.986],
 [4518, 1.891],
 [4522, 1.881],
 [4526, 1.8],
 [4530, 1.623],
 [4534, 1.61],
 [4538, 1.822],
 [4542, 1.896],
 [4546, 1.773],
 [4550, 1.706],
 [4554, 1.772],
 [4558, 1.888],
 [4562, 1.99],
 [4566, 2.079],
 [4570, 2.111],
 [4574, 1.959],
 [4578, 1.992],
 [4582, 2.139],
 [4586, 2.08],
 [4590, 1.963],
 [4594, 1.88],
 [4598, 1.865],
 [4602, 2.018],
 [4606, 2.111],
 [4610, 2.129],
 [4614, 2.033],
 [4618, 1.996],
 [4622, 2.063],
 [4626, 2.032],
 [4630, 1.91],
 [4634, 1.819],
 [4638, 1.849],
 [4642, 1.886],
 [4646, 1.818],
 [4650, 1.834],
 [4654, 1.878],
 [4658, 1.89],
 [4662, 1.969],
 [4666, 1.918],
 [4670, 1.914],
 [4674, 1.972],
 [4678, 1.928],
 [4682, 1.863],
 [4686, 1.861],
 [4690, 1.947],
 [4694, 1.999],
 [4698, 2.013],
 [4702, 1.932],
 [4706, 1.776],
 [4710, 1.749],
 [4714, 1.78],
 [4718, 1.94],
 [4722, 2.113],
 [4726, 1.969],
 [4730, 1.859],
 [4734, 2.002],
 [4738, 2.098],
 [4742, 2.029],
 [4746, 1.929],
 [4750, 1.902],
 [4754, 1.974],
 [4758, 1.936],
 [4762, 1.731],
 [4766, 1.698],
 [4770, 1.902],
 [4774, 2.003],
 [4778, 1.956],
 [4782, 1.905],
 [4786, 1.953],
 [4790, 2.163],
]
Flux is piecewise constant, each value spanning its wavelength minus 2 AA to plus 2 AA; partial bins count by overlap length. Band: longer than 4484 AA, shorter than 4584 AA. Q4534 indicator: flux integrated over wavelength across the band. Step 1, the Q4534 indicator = 188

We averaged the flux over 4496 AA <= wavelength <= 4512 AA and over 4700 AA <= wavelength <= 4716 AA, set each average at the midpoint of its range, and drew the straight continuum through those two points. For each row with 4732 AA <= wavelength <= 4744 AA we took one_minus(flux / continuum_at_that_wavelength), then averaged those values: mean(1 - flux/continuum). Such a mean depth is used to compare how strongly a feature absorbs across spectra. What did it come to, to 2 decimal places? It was -0.14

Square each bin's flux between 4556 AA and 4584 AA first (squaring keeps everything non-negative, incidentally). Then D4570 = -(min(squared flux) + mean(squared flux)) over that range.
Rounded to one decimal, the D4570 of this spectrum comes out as -7.7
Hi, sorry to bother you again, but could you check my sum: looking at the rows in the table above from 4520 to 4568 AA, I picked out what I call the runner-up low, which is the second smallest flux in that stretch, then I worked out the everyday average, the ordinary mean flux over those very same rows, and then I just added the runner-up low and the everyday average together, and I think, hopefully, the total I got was 3.44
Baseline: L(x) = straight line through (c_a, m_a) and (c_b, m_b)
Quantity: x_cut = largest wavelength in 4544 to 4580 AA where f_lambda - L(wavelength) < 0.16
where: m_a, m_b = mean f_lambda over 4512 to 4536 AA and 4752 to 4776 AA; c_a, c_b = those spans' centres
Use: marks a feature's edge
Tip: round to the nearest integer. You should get 4574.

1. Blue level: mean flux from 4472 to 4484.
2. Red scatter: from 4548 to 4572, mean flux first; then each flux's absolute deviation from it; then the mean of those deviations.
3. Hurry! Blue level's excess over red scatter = 1.83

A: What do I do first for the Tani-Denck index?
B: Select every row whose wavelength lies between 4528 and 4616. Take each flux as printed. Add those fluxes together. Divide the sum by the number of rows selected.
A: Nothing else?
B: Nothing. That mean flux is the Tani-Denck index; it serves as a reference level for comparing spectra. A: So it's 1.93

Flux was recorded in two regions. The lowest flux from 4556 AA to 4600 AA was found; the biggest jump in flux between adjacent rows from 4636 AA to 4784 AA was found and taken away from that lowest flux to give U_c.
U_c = 1.66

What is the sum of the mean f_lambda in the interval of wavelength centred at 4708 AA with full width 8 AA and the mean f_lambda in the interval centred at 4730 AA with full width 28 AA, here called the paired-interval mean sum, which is 3.764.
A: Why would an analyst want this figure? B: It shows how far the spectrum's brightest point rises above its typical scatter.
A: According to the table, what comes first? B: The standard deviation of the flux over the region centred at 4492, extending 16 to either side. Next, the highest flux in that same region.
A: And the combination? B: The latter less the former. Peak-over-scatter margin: 1.92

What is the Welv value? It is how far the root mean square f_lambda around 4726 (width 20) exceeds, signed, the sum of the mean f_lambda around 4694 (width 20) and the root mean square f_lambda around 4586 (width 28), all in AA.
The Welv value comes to -1.96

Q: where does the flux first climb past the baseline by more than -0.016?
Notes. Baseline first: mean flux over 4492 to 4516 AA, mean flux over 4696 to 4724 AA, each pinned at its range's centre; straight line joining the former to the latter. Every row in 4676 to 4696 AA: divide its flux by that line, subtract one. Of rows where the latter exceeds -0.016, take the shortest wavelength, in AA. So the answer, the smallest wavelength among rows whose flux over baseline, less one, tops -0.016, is 4678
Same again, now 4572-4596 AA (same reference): 4574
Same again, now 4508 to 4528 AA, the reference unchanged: 4510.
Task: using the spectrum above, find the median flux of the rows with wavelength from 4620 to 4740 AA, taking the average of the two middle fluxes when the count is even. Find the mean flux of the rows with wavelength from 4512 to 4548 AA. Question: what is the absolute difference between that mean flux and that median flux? 0.11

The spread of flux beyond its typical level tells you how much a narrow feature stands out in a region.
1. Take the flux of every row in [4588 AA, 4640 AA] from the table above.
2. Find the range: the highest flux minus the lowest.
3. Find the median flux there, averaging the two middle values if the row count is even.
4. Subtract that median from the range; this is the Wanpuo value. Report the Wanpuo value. -1.69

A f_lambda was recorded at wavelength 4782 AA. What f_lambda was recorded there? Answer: 1.905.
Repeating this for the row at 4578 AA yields 1.992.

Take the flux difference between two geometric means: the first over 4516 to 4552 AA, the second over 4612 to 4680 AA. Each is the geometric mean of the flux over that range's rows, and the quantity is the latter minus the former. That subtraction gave 0.15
